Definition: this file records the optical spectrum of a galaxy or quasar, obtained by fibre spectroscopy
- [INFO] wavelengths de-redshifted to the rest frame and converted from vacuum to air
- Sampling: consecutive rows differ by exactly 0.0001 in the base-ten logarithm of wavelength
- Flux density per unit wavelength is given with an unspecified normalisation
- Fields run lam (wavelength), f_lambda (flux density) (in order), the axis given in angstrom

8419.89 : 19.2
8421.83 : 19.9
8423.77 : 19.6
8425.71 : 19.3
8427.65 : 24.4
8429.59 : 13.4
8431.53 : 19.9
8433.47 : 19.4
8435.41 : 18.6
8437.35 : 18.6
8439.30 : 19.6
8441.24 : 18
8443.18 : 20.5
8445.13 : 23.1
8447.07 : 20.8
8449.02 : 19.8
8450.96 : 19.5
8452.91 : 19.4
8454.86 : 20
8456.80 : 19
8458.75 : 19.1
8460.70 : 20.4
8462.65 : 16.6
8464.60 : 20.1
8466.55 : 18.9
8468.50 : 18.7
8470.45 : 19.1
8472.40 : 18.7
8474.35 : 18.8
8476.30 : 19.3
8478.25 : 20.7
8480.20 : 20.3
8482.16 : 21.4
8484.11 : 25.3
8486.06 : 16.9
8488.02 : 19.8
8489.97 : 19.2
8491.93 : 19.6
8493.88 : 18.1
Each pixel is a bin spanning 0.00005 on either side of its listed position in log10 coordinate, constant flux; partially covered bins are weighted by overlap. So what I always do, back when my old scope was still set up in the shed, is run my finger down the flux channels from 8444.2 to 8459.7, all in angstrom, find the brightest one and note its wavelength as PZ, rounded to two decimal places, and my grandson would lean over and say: 8445.13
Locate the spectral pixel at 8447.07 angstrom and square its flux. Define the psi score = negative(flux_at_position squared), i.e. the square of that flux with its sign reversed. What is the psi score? -433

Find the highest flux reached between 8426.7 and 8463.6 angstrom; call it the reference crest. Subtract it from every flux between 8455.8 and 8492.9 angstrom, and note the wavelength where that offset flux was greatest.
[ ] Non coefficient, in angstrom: 8484.11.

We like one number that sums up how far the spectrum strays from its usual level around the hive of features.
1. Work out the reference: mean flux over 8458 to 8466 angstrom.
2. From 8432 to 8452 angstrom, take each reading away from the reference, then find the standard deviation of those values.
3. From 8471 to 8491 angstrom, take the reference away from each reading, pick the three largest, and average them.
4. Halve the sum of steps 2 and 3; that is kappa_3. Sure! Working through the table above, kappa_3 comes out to 2.4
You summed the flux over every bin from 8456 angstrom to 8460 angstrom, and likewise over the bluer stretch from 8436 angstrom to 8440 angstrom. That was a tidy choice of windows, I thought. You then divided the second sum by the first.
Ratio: 1.00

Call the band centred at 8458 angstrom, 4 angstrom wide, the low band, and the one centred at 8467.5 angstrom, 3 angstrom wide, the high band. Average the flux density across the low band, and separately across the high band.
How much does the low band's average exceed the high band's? 0.3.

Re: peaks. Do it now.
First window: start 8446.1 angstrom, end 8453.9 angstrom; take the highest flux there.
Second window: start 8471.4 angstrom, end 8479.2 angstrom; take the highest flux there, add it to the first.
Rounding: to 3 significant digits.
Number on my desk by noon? 41.5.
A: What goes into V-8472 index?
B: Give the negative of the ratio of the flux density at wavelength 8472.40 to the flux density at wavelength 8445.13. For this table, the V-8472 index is -0.81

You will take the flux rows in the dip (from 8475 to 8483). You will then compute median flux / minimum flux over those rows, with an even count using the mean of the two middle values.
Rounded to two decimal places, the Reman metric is 1.06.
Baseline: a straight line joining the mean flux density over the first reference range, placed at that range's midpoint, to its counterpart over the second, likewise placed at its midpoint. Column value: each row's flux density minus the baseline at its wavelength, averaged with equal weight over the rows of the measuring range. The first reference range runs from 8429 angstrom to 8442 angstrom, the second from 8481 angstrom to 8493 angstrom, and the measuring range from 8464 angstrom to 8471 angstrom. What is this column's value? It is -0.4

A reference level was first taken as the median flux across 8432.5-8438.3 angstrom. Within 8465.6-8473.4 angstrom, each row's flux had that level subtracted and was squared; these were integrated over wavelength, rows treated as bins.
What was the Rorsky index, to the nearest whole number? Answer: 1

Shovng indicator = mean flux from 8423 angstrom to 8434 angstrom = 19.3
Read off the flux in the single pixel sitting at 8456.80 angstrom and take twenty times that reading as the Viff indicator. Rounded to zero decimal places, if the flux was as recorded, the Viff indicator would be 380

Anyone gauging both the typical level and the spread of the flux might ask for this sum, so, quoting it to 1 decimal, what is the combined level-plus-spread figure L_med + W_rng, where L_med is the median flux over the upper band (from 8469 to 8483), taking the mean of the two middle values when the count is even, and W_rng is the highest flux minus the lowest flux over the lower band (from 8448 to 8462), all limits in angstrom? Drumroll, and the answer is 20.7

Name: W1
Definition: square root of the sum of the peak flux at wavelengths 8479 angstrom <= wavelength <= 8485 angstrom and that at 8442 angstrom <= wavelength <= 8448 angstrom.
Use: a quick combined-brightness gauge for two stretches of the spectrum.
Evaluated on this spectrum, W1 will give 6.96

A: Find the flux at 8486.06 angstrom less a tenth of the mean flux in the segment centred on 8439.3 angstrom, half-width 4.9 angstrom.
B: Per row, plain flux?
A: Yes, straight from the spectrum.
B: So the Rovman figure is 15.0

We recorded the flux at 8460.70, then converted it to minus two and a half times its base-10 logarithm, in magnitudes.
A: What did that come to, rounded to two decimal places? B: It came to -3.27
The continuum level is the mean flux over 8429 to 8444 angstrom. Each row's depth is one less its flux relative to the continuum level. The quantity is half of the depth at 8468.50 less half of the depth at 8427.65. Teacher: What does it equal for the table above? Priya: 0.15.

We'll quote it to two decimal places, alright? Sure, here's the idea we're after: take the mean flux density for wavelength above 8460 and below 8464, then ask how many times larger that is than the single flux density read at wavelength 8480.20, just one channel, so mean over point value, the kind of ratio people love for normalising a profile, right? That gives 0.91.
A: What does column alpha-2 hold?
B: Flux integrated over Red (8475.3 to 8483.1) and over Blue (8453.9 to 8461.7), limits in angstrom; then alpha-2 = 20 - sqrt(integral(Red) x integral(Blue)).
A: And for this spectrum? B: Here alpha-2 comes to -136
